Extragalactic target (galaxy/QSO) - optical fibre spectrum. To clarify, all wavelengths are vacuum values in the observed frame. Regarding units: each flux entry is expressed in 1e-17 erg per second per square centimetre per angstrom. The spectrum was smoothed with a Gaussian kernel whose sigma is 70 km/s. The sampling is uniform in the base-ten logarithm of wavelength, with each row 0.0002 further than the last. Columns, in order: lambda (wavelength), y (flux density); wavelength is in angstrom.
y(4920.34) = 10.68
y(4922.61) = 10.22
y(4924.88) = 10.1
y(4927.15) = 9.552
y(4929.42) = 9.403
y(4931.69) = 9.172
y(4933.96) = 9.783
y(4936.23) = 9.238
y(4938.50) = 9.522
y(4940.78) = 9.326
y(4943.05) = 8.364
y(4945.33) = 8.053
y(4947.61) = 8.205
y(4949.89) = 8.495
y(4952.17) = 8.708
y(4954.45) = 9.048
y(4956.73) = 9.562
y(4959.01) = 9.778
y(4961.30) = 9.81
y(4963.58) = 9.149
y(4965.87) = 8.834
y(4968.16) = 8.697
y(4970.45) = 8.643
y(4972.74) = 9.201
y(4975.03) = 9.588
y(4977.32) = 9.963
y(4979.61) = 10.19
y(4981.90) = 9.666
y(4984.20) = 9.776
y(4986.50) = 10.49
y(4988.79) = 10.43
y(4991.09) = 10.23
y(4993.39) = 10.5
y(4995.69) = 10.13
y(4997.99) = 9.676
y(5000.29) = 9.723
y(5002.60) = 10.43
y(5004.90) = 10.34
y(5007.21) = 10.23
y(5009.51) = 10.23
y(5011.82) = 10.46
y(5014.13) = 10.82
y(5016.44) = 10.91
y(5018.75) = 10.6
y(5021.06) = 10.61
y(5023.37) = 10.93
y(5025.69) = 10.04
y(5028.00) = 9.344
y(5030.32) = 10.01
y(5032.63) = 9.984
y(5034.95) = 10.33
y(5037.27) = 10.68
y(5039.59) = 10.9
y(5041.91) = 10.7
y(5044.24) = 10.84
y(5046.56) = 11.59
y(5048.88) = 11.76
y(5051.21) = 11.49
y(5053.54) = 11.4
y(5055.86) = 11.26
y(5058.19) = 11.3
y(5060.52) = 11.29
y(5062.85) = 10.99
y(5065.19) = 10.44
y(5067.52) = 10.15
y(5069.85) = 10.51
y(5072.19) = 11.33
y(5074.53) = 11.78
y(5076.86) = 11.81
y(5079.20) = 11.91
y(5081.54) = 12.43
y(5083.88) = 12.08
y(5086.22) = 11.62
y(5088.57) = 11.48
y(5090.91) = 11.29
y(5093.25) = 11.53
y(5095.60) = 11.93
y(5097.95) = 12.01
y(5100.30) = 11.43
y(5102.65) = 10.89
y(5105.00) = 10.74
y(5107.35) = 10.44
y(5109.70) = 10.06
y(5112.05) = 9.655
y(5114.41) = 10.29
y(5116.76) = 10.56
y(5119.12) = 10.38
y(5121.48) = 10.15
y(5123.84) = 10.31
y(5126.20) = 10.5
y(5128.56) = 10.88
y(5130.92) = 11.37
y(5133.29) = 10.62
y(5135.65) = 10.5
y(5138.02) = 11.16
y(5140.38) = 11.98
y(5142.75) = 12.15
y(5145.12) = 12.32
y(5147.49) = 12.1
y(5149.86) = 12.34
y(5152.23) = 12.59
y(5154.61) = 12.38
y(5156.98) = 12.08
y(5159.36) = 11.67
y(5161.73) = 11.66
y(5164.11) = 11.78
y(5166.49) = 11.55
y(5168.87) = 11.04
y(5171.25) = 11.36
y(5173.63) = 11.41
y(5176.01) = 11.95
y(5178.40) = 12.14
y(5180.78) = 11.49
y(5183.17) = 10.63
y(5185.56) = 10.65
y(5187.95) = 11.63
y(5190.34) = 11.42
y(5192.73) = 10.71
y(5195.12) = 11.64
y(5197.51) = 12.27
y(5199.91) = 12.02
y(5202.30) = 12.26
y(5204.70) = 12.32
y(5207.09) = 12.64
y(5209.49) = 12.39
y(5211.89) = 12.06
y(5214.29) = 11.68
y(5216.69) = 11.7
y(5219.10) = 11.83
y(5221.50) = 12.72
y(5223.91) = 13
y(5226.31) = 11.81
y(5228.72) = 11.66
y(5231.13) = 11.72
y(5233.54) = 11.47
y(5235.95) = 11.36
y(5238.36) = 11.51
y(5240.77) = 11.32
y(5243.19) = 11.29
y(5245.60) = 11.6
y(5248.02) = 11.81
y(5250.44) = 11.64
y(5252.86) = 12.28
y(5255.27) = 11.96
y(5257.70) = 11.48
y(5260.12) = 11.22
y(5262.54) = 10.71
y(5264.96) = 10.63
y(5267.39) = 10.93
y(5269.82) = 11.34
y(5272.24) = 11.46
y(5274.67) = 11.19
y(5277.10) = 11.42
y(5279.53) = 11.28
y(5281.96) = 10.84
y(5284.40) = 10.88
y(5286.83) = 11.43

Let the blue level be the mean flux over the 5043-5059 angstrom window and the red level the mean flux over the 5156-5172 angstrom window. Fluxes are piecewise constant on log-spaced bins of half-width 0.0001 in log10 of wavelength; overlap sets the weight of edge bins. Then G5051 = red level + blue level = 23.0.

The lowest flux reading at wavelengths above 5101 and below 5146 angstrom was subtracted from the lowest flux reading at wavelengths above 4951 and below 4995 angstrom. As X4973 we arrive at -1.01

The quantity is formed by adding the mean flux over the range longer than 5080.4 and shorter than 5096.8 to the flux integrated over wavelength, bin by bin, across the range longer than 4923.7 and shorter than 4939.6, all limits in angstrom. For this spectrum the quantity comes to 163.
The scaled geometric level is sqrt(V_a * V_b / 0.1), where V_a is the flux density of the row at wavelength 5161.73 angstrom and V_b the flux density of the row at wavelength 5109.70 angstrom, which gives 34.2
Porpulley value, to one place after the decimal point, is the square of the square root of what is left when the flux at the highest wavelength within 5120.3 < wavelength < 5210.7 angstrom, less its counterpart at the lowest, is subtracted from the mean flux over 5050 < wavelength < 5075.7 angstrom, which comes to 8.8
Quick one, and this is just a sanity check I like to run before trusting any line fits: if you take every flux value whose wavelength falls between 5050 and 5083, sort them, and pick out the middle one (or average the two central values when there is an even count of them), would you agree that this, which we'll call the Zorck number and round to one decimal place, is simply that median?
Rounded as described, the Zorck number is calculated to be 11.3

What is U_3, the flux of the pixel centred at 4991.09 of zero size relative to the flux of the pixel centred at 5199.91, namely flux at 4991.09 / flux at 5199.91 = 0.85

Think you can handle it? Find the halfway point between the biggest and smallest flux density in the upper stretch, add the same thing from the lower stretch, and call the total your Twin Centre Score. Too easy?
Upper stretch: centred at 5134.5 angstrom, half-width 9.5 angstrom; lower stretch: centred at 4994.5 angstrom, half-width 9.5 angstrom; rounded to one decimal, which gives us 21.4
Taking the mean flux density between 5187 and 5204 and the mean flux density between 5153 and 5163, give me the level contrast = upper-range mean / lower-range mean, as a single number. 0.98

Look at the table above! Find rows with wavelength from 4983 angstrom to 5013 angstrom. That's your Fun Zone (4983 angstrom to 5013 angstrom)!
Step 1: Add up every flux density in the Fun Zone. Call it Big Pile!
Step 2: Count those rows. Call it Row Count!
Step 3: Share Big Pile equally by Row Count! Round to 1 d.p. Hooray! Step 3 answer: 10.2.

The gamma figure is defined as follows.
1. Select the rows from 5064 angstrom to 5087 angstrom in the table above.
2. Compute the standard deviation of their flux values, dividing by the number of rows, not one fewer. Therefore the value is 0.74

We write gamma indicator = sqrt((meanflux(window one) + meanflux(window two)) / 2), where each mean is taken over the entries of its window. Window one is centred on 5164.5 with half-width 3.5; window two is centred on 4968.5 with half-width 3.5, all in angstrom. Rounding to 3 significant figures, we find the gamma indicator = 3.19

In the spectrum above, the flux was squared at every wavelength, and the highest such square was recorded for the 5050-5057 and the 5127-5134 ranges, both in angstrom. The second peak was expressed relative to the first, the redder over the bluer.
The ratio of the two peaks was 0.98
